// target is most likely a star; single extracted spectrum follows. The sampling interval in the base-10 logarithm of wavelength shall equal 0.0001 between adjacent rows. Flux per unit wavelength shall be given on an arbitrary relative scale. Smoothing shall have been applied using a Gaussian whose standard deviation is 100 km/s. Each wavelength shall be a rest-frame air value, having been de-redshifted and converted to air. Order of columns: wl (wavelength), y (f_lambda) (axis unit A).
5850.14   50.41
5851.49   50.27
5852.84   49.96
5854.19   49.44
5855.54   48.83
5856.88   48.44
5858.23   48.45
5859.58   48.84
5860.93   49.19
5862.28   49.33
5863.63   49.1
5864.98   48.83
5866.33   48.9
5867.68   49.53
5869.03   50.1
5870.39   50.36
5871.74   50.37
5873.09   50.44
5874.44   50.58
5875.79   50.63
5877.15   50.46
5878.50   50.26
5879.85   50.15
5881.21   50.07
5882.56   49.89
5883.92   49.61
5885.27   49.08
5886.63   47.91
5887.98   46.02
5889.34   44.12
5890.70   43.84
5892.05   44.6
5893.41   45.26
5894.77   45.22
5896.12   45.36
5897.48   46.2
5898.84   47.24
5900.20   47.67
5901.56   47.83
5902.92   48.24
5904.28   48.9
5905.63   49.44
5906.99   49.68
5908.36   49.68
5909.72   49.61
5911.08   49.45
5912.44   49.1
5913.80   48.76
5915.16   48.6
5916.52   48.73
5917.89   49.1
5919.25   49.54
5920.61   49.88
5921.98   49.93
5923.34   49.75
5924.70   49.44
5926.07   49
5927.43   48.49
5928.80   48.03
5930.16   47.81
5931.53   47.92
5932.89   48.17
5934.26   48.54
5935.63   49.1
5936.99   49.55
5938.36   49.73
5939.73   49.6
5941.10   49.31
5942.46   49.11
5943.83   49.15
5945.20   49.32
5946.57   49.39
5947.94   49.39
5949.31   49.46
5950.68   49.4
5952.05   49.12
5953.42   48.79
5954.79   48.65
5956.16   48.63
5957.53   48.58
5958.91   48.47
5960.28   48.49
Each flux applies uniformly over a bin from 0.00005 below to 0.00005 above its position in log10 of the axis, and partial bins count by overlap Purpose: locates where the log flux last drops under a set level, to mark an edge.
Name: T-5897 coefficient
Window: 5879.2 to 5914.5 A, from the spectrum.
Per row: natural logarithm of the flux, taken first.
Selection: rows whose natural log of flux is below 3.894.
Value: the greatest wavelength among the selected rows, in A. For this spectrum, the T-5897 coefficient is 5913.80 A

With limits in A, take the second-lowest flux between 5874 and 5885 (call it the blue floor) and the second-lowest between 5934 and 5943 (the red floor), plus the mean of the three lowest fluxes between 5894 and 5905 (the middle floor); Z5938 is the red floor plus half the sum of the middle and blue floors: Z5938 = 96.8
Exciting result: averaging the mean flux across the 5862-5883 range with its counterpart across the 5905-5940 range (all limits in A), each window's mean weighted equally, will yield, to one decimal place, 49.5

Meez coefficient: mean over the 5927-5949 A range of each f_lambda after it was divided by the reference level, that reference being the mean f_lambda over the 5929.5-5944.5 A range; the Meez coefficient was 1.00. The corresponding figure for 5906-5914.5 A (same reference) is 1.01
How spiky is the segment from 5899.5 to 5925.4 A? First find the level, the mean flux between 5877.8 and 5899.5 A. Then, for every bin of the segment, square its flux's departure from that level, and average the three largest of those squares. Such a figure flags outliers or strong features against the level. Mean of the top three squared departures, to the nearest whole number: 7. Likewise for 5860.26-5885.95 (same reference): 11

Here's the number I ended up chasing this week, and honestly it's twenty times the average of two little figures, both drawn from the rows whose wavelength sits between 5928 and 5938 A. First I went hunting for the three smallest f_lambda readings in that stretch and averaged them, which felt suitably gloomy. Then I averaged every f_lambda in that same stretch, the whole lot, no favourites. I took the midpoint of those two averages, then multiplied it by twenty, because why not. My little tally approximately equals 964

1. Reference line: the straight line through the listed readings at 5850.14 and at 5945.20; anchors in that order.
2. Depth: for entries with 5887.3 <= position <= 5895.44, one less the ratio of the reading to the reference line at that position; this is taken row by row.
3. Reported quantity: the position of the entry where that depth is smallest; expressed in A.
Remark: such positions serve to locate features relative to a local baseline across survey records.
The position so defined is 5887.98 A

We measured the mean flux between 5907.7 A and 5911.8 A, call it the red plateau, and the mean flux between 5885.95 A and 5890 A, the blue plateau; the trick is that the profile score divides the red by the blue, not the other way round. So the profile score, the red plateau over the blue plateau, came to 1.08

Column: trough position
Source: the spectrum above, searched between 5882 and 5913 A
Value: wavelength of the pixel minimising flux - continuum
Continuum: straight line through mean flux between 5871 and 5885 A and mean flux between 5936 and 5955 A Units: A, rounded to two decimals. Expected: 5890.70 A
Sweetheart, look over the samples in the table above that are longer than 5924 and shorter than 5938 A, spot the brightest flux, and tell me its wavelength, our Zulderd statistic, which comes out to 5936.99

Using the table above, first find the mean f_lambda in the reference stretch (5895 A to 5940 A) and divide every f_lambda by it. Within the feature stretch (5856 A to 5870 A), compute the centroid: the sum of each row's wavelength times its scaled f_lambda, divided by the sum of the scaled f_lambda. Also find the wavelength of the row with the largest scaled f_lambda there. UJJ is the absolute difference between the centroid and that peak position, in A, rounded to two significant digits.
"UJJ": 6.0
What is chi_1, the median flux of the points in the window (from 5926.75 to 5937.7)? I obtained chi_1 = 48.3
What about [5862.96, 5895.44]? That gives 49.6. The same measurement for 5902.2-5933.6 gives 49.1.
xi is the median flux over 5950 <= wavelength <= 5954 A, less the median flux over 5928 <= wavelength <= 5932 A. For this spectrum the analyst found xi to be 1.2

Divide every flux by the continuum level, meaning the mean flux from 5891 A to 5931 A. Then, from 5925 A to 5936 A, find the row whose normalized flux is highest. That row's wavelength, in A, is 5935.63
